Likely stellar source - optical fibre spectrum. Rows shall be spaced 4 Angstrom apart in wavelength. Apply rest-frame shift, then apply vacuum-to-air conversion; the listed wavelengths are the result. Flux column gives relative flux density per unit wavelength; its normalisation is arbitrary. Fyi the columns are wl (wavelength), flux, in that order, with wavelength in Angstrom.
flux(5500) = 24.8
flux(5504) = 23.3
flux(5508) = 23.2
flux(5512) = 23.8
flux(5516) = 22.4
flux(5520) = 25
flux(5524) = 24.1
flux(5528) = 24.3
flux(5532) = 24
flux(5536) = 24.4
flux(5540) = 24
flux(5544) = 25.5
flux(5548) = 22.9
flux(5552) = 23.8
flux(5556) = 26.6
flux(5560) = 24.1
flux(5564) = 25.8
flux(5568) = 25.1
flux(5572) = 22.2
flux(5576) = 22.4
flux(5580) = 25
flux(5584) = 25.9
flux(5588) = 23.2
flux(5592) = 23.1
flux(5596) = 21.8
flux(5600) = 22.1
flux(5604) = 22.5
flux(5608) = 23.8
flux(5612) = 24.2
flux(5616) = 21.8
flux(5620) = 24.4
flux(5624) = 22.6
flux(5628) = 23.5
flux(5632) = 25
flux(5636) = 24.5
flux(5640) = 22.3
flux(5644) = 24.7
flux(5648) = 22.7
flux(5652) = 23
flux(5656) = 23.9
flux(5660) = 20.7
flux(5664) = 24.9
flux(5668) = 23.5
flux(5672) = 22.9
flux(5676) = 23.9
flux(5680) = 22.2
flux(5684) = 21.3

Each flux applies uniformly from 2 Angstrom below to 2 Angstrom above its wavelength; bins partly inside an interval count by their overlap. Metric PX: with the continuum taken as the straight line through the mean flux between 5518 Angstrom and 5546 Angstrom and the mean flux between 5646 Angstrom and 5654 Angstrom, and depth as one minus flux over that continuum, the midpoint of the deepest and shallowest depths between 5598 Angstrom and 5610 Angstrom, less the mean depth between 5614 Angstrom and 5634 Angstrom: 0.03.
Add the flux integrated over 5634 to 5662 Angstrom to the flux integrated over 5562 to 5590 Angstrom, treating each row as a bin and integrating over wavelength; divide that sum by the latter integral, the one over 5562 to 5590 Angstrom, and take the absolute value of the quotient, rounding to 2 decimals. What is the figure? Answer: 1.95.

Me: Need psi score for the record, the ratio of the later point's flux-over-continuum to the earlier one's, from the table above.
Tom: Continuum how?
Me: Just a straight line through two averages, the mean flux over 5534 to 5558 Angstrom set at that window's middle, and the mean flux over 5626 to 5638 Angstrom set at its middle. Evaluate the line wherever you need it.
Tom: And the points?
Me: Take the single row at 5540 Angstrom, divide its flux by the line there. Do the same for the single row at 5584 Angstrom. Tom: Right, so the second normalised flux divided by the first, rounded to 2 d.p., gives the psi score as 1.08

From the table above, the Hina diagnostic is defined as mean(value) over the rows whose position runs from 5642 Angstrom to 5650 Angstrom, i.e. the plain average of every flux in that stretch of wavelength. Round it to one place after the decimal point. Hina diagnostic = 23.7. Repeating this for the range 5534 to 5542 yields 24.2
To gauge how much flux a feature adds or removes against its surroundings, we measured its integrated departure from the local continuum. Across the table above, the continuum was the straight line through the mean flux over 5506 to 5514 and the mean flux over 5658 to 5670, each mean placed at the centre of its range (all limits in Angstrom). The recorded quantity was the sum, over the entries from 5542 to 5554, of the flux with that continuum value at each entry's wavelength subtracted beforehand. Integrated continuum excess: 2.0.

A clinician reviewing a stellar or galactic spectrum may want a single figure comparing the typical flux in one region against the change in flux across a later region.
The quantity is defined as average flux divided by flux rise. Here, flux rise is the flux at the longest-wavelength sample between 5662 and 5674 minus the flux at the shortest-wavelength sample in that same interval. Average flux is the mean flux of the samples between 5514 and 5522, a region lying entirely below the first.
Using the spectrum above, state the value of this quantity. -12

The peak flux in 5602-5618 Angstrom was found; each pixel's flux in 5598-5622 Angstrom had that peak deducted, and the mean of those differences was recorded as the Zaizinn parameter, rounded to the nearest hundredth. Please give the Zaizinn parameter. -1.07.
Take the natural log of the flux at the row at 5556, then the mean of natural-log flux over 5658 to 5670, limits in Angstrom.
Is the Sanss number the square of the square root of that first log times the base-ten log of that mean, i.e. 1.63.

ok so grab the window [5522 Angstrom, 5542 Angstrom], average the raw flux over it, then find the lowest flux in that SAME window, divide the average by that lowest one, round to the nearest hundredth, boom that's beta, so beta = 1.01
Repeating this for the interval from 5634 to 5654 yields 1.05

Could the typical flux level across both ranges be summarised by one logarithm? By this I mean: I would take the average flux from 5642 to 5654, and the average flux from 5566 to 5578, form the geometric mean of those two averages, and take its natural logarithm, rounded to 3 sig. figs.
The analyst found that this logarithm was 3.15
